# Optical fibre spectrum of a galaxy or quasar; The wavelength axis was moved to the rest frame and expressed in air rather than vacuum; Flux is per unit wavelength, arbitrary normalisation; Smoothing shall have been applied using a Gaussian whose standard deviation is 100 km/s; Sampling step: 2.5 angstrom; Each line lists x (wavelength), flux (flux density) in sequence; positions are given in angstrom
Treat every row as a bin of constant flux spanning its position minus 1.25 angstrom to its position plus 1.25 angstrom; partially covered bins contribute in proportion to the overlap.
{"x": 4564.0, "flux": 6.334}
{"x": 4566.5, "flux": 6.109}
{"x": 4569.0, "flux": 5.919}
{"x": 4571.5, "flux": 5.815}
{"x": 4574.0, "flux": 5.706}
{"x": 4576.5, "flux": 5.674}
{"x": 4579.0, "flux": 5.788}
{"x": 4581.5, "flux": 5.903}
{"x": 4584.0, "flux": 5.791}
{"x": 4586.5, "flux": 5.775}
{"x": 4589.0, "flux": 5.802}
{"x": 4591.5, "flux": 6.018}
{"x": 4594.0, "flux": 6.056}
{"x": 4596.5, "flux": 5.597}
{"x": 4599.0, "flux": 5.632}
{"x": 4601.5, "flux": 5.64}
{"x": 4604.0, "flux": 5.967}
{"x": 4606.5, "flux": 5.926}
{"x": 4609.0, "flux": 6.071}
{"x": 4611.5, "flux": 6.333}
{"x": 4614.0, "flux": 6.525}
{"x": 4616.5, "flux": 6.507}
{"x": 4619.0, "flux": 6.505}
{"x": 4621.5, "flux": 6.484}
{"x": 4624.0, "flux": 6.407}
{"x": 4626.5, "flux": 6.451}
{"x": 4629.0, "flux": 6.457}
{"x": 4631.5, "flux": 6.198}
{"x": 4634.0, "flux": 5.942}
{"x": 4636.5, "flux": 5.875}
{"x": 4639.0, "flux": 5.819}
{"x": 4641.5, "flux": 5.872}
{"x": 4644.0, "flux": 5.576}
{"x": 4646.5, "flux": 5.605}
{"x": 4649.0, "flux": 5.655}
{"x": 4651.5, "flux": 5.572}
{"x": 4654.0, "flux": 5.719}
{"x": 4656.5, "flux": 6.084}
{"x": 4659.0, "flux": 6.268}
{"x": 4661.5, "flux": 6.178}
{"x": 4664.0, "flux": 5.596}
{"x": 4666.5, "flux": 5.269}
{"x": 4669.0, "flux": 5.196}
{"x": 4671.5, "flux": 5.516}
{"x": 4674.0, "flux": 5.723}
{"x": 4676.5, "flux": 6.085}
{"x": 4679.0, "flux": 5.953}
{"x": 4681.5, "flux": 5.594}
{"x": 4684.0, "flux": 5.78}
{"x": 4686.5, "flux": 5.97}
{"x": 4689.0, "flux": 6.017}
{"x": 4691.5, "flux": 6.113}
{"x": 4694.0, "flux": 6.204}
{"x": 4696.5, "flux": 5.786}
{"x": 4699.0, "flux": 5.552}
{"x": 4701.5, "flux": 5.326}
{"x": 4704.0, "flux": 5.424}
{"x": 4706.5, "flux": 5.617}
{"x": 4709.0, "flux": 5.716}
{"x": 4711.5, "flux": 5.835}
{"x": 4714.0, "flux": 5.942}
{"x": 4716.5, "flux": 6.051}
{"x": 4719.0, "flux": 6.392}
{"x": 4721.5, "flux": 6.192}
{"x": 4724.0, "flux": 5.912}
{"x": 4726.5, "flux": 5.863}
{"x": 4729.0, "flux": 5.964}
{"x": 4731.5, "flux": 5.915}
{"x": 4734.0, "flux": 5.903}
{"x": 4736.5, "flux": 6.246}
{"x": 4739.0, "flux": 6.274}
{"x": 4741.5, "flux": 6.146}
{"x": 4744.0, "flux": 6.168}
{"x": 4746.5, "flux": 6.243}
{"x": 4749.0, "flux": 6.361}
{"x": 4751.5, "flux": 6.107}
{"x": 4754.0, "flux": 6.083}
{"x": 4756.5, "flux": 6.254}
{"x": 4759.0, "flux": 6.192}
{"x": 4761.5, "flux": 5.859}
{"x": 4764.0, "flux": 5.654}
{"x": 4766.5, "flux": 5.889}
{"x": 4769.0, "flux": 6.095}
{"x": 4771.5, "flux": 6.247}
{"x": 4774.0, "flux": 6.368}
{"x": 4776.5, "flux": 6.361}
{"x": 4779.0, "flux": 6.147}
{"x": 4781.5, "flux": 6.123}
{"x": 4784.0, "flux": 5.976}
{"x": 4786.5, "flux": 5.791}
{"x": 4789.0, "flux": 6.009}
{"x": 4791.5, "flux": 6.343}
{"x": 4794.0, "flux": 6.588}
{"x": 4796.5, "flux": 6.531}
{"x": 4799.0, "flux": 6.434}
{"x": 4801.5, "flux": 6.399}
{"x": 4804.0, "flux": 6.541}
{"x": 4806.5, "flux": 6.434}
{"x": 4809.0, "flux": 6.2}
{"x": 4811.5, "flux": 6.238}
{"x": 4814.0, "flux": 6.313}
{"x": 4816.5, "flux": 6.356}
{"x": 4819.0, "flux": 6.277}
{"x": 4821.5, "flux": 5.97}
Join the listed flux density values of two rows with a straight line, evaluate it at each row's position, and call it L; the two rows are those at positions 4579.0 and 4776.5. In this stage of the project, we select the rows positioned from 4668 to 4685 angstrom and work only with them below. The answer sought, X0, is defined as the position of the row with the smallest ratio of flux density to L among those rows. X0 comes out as 4669.0 angstrom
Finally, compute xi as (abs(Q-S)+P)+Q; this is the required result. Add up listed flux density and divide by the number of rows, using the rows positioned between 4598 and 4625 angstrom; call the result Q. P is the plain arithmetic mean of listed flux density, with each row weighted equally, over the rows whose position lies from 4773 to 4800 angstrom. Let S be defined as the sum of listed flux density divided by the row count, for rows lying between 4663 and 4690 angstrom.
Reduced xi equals 12.9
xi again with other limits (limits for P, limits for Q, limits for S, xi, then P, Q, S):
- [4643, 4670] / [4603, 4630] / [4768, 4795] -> 12.2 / 5.70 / 6.33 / 6.19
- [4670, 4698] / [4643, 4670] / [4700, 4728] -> 11.7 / 5.89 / 5.70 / 5.84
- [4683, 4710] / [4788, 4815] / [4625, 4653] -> 12.6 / 5.77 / 6.37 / 5.91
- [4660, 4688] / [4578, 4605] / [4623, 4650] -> 11.7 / 5.71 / 5.82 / 5.99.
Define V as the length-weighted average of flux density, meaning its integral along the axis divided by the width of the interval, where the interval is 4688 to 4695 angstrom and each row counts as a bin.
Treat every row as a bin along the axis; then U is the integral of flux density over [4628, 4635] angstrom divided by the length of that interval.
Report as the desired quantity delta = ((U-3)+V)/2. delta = 4.66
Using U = 6.20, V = 6.11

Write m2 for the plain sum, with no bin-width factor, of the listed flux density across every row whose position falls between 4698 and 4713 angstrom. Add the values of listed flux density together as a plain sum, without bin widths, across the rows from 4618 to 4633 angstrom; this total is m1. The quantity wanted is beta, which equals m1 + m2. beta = 72.0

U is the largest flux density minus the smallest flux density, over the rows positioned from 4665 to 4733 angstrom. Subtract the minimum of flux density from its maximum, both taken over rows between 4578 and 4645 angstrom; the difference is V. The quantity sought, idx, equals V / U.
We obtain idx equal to 0.79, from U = 1.20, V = 0.95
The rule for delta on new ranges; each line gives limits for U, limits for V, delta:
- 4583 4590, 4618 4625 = 4.63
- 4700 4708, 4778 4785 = 4.28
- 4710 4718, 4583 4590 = 4.37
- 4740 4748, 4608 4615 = 4.75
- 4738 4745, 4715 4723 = 4.69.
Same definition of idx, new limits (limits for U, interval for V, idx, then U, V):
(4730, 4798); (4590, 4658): 1.02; 0.93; 0.95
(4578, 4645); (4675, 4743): 1.12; 0.95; 1.07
